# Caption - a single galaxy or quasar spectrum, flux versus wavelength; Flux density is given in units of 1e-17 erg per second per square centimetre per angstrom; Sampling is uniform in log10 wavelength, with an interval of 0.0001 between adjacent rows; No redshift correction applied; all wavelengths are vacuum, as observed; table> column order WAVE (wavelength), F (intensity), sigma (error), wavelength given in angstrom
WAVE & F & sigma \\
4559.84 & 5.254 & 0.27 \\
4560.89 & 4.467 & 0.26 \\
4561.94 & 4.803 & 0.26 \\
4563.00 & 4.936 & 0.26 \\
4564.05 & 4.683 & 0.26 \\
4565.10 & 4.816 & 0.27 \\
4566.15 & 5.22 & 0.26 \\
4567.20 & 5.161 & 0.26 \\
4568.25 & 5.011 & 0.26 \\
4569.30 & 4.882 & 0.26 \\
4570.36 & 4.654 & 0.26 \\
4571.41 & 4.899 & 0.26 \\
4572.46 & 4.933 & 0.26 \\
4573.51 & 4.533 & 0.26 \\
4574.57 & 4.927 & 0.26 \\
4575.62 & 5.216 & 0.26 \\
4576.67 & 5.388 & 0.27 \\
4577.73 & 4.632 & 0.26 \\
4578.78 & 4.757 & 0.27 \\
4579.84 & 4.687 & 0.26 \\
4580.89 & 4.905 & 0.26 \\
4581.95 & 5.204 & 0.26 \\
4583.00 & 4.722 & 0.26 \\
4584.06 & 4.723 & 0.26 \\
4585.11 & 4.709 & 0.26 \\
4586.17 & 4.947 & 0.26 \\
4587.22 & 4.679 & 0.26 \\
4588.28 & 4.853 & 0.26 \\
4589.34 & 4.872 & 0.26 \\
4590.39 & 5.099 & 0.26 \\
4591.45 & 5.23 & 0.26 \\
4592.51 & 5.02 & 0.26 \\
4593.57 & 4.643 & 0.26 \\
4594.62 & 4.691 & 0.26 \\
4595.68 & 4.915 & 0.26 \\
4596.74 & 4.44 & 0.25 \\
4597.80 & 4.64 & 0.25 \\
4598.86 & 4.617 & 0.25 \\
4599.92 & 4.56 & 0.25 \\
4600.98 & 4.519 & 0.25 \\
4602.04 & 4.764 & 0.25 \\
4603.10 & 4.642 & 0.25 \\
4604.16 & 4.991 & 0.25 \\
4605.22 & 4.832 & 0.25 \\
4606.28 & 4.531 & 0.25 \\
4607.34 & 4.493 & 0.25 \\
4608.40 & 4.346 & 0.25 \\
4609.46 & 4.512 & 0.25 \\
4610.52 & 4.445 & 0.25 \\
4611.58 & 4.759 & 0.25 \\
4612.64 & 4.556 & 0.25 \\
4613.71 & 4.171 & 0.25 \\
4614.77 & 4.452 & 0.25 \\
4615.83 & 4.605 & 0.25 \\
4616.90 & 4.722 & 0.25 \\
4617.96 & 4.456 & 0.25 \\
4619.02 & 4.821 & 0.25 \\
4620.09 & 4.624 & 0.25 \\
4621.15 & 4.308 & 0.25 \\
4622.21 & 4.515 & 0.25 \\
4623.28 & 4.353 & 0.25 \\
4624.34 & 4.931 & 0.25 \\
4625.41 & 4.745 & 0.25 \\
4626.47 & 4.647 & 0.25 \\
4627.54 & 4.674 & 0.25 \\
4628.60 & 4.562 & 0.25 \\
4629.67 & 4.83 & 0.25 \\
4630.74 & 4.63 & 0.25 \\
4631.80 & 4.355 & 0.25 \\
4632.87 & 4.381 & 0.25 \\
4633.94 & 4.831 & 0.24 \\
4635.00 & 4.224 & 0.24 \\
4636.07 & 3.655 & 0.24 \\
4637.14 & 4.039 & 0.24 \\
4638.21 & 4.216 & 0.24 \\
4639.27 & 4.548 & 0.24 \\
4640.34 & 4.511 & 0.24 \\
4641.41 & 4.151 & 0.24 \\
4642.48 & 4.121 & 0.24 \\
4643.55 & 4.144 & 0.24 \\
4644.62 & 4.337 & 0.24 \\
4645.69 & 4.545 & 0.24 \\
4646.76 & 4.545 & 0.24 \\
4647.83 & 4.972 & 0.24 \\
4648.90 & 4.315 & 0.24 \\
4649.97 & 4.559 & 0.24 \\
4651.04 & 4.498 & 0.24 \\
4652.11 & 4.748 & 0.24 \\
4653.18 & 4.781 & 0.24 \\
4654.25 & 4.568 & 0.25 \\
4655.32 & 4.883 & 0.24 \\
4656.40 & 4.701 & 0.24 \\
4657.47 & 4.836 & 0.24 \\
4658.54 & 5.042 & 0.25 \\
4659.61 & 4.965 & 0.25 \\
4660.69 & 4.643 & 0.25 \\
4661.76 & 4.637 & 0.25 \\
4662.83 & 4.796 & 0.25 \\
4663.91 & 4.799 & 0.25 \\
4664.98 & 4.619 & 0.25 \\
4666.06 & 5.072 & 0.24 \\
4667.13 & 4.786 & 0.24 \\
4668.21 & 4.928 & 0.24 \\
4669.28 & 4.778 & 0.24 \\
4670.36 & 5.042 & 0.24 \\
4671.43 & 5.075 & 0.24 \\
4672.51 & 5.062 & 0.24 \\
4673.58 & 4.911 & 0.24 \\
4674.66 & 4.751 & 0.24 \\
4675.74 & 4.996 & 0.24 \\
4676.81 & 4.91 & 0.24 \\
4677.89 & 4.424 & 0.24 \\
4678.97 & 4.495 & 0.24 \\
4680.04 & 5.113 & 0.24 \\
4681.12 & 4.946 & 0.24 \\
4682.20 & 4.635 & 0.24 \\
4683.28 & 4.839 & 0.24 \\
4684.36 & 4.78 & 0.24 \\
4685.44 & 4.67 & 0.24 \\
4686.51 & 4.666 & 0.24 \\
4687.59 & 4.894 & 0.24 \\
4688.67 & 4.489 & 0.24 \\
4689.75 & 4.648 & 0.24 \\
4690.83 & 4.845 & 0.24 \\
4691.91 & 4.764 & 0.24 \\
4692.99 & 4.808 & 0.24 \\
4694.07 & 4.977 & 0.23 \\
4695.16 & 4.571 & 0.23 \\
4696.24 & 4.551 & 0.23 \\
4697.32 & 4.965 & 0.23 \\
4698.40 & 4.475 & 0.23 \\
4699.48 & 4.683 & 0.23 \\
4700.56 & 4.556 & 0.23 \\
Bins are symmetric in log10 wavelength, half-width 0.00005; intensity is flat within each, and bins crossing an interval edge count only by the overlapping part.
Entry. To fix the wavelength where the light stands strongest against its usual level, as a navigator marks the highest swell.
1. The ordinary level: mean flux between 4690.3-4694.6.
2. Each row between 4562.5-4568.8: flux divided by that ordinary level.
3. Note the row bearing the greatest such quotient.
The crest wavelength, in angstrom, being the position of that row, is 4566.15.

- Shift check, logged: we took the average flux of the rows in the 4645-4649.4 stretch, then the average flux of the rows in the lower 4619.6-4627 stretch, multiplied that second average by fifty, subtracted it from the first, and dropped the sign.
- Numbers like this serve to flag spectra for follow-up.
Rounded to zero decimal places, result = 225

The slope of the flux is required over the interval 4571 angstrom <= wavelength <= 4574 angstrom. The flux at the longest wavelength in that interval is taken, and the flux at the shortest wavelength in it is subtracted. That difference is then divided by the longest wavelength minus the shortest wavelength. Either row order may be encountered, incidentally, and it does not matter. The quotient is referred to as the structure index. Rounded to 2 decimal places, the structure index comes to -0.17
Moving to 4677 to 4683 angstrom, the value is 0.05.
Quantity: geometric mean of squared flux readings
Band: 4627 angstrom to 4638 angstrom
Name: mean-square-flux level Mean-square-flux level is 19.4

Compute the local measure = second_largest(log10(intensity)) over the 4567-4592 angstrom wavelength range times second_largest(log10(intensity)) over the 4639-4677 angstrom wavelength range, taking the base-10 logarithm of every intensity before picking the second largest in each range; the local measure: 0.51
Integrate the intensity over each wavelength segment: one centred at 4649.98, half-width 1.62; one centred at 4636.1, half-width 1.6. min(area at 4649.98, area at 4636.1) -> 12.7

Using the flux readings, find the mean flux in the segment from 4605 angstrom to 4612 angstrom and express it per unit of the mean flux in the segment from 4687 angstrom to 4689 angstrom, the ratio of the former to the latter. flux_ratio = 0.97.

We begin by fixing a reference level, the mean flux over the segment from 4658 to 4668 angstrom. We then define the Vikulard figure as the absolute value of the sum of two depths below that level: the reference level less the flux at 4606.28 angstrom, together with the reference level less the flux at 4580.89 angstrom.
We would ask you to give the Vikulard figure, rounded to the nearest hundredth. 0.20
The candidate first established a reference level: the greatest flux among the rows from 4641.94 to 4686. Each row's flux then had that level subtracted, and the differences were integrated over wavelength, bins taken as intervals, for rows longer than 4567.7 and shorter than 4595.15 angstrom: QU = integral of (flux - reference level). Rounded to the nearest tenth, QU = -6.5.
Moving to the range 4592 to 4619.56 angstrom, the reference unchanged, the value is -13.6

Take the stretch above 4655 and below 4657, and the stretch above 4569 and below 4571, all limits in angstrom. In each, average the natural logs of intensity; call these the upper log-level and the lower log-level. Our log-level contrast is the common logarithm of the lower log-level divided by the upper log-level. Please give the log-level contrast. -0.001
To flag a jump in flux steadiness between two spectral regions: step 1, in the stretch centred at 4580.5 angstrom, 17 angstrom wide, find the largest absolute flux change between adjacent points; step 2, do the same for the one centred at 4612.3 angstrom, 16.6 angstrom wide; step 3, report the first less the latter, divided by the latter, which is 1.0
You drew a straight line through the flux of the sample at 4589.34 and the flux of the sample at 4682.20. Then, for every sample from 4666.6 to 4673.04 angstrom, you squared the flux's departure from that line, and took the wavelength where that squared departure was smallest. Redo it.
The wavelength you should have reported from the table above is 4669.28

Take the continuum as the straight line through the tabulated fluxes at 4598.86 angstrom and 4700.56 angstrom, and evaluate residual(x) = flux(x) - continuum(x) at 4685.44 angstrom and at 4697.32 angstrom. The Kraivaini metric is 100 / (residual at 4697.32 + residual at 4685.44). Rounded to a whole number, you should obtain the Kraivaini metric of 195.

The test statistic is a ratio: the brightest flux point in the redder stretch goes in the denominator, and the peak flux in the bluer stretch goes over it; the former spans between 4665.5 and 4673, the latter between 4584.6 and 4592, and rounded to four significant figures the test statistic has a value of 1.031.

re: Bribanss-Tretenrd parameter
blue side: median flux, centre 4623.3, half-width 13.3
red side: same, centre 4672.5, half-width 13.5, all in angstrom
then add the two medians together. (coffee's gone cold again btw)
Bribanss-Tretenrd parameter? 9.36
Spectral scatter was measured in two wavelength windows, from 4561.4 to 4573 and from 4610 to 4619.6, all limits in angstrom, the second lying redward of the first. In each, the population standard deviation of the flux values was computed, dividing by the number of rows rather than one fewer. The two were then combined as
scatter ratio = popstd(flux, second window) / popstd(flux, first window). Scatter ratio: 1.13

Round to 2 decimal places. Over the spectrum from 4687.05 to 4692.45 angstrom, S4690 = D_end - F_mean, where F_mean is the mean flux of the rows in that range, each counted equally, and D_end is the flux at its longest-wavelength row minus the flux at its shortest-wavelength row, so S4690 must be -4.86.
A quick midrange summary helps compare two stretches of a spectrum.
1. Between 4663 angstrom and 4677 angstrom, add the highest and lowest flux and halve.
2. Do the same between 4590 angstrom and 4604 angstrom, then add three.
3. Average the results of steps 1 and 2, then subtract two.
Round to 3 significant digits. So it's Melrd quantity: 4.34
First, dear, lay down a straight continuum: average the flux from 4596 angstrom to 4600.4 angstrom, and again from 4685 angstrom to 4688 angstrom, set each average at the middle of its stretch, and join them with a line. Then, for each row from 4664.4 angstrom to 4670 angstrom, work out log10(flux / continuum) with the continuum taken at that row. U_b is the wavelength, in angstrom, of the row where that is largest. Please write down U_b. 4666.06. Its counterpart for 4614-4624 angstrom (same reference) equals 4619.02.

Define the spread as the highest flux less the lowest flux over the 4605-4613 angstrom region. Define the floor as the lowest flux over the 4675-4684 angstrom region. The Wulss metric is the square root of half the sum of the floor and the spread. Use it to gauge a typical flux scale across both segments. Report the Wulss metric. 1.57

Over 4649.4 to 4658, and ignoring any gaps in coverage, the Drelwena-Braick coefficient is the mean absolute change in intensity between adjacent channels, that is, 0.170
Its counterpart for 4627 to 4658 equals 0.242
